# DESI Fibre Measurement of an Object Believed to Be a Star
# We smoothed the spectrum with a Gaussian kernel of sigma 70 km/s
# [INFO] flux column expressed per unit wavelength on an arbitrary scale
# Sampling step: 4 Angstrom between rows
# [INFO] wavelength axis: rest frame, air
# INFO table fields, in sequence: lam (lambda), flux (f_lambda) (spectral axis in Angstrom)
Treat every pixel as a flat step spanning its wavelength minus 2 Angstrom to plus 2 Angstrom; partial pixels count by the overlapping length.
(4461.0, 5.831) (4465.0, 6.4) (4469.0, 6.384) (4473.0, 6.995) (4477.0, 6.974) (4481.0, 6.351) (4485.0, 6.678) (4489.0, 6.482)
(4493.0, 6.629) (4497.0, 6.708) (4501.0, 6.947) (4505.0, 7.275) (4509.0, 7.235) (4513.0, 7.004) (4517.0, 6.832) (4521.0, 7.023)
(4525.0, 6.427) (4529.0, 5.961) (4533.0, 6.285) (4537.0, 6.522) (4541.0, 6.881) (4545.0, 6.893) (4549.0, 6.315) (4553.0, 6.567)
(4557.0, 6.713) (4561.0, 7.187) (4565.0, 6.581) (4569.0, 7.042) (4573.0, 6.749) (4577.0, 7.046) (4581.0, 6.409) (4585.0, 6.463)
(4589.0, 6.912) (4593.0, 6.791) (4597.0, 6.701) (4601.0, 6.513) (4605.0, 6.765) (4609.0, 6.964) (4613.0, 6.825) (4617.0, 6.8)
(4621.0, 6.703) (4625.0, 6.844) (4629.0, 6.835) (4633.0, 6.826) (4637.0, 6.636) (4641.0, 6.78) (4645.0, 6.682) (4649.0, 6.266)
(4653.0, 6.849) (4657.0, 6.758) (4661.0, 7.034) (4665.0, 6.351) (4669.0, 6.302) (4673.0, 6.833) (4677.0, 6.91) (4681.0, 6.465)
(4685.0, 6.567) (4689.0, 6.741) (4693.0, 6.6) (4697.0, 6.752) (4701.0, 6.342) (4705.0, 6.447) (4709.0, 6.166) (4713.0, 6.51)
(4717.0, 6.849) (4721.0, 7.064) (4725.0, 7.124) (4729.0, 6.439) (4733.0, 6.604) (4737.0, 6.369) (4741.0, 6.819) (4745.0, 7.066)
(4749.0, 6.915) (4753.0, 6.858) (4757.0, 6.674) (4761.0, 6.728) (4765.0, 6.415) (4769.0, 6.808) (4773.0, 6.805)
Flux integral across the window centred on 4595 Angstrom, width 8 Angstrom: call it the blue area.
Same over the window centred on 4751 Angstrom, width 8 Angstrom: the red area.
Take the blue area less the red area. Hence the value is -1.1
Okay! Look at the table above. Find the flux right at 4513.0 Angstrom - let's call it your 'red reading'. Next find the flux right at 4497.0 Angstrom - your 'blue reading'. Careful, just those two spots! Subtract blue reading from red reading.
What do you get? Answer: 0.3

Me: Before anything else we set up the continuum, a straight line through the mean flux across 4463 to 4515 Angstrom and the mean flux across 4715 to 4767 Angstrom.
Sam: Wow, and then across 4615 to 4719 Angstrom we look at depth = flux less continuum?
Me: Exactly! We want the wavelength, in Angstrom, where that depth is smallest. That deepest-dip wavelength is 4709.0 Angstrom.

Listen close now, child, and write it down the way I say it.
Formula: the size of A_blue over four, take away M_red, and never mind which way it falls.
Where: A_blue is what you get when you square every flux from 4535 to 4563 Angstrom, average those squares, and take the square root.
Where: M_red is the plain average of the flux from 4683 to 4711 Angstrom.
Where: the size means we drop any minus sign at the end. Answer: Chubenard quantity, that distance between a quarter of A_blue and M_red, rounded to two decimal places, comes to 4.83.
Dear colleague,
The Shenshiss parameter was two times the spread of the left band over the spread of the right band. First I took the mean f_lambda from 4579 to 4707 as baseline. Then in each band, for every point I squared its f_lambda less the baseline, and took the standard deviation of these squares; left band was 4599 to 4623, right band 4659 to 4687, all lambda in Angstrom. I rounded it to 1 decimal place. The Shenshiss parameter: 1.1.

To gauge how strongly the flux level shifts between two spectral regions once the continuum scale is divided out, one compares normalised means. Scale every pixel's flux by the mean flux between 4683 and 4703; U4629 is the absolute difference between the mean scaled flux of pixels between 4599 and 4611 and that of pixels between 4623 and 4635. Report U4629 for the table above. 0.013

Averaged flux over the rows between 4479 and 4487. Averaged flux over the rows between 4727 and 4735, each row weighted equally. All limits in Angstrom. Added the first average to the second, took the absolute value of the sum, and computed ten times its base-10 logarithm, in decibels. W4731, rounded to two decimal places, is 11.15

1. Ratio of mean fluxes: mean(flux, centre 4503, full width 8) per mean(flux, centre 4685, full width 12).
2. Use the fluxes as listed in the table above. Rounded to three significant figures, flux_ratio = 1.08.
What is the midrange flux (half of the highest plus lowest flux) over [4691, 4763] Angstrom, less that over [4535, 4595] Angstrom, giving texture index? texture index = -0.11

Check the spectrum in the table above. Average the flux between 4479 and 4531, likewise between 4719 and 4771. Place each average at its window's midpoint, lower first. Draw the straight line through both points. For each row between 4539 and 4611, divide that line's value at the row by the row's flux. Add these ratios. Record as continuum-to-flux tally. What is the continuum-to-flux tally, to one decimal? 18.0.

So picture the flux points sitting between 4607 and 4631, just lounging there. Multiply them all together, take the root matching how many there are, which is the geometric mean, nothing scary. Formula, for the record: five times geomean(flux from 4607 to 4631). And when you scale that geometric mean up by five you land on 34.1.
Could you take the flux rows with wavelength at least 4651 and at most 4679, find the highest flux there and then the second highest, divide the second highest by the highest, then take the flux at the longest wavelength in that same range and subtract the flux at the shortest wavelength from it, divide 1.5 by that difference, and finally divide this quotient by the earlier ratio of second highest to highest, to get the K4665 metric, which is 25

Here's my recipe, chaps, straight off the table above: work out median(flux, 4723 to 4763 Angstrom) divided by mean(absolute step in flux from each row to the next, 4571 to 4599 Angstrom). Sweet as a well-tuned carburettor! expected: 24.7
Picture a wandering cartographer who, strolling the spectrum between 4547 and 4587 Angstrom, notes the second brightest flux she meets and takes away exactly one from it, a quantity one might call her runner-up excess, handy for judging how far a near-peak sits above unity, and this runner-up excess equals 6.05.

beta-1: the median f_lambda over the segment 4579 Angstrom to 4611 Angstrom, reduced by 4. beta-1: 2.73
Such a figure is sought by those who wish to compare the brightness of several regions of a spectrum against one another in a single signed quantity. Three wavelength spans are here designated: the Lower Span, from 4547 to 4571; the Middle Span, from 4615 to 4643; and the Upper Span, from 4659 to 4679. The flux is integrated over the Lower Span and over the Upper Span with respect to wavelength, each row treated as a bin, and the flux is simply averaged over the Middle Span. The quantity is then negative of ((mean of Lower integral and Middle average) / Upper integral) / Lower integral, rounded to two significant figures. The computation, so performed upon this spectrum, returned -0.0039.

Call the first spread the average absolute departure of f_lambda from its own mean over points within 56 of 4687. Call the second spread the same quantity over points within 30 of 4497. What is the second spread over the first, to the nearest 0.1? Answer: 1.2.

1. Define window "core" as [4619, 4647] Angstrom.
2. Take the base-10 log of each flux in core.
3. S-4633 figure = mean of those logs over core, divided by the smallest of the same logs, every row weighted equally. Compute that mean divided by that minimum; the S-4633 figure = 1.01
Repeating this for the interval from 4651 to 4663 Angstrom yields 1.01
